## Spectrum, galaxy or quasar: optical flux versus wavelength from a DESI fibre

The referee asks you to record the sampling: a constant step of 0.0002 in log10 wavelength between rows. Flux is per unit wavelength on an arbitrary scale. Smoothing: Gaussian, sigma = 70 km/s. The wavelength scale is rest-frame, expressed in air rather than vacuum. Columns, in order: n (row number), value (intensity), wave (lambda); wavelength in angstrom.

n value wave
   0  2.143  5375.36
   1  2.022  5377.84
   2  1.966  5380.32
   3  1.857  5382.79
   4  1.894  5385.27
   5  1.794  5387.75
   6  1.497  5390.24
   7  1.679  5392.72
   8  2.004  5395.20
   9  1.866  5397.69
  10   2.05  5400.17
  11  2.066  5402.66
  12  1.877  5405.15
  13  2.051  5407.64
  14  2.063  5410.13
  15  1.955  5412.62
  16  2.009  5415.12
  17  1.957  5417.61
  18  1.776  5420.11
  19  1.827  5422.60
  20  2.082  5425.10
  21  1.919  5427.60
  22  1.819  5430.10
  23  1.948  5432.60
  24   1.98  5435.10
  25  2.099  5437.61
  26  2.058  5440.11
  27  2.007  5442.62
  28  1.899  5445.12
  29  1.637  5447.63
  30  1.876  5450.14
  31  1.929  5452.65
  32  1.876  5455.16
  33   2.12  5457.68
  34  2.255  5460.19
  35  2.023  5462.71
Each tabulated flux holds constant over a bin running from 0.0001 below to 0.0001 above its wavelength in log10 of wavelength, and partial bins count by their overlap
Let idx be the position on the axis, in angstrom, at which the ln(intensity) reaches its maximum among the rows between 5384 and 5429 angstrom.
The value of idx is 5425.10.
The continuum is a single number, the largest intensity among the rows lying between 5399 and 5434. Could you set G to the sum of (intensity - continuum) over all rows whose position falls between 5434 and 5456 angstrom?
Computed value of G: -1.38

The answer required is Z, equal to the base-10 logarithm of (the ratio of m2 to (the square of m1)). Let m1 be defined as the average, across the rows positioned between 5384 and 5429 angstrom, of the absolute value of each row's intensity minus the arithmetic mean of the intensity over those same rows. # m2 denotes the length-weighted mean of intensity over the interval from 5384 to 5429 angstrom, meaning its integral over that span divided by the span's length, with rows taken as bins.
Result 2.1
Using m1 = 0.118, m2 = 1.91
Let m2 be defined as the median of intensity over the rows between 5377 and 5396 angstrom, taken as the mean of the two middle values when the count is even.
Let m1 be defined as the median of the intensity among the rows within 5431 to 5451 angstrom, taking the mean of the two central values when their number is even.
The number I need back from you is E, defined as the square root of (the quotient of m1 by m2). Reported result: 1.02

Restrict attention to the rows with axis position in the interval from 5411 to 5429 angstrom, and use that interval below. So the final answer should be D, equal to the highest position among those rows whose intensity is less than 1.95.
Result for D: 5427.60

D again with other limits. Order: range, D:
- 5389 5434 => 5432.60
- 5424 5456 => 5455.16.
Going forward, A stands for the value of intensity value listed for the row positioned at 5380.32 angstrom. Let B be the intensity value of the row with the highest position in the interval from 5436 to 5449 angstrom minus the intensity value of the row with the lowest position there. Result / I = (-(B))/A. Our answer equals 0.23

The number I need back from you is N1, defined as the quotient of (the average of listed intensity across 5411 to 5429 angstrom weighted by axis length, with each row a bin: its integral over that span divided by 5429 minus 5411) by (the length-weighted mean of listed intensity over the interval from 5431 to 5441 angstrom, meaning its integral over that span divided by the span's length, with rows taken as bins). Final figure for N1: 0.96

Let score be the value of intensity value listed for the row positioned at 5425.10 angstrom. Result 2.082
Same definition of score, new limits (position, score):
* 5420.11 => 1.776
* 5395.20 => 2.004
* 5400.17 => 2.05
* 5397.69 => 1.866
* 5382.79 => 1.857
